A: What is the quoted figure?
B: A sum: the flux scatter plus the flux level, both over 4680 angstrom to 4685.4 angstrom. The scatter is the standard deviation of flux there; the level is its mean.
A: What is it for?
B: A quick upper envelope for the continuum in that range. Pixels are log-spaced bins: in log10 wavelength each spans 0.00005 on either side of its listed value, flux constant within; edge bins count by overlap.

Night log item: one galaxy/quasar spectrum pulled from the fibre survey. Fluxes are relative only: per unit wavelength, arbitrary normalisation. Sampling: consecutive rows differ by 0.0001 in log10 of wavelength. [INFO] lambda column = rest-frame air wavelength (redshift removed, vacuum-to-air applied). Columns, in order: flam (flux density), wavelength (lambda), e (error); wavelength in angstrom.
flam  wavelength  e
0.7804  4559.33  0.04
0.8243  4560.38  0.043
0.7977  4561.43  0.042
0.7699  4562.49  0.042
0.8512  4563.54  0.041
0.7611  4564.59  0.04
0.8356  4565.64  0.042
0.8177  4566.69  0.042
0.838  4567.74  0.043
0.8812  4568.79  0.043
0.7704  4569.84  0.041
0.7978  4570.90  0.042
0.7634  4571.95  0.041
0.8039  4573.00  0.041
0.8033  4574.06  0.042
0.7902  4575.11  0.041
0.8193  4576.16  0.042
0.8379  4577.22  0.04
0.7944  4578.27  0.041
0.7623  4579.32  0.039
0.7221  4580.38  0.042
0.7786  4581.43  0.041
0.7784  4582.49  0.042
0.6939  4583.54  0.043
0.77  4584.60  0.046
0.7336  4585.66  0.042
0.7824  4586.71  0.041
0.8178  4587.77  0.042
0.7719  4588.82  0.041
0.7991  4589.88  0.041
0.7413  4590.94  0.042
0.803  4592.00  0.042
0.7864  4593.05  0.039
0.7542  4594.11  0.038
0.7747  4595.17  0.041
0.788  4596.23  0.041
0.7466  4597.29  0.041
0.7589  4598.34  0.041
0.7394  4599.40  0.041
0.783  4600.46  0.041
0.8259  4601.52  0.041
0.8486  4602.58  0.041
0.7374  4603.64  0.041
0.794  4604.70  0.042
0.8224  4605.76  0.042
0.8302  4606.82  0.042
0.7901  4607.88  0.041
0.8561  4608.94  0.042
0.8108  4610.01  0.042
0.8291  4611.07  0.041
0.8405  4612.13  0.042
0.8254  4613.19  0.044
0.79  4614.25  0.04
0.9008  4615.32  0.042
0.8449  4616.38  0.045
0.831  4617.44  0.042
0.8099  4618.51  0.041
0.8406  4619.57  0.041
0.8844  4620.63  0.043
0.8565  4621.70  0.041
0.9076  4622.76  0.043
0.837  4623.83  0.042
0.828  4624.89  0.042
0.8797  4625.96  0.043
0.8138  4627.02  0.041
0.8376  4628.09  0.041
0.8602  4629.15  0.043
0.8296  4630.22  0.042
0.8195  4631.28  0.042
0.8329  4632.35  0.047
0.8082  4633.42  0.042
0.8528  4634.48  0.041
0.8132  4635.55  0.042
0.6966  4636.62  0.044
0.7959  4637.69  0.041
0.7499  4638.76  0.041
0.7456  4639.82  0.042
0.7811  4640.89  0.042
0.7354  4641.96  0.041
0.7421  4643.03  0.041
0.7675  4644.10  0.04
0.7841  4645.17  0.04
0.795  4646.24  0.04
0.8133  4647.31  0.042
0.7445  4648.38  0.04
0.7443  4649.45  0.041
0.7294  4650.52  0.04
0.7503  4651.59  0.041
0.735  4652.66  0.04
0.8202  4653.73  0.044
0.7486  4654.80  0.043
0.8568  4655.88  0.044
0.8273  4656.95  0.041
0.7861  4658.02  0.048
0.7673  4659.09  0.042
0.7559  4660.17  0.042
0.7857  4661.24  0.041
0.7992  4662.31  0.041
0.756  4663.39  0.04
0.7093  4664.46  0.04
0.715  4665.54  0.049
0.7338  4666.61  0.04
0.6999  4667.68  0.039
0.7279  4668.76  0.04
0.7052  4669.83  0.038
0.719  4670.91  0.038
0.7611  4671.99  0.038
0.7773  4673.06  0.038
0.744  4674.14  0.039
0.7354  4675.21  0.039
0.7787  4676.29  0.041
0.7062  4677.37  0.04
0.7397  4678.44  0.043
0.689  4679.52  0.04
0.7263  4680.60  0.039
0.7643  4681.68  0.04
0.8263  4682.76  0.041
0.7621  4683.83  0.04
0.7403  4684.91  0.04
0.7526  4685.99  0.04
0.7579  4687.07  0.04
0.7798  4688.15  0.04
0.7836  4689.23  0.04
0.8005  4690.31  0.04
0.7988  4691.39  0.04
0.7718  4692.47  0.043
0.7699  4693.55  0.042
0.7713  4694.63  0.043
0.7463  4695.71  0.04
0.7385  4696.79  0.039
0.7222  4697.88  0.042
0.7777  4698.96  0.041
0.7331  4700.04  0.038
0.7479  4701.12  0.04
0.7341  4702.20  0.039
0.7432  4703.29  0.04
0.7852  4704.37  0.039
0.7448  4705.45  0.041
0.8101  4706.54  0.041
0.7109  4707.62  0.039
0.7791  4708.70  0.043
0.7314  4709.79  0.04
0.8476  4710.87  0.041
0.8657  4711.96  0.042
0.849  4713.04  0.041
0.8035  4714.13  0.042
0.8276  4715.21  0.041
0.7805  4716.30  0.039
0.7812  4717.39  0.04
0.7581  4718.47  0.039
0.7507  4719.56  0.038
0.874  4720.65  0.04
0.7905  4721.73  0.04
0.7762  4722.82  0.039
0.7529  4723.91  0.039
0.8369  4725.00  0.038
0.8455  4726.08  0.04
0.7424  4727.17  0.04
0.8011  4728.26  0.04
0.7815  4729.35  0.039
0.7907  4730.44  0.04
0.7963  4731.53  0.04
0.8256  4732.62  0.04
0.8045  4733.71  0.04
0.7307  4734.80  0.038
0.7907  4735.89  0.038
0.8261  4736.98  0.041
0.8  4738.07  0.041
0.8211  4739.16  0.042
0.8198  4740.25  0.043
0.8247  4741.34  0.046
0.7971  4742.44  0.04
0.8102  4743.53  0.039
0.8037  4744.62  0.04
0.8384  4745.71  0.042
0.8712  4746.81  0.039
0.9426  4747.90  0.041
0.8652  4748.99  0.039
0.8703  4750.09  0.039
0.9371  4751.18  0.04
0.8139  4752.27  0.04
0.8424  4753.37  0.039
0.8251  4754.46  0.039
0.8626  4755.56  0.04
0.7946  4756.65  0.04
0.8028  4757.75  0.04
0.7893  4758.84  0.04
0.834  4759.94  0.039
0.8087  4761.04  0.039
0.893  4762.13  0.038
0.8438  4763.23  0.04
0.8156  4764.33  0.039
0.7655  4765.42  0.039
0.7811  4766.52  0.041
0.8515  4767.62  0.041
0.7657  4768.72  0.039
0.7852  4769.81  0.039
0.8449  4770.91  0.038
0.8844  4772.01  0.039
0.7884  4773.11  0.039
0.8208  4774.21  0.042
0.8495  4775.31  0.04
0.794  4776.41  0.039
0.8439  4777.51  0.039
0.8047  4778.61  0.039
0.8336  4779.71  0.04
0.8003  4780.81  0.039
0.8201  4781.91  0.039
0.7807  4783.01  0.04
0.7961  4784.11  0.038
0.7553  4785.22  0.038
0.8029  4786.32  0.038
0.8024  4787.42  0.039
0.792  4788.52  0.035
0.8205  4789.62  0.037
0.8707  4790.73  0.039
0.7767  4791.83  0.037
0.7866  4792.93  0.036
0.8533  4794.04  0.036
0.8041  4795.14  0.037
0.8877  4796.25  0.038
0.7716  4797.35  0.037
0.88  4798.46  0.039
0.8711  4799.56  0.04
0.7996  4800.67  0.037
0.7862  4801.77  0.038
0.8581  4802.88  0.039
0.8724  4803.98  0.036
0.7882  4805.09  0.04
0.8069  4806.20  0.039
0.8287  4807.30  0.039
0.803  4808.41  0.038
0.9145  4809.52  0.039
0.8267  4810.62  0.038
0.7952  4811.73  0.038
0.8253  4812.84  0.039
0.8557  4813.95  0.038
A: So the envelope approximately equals 0.80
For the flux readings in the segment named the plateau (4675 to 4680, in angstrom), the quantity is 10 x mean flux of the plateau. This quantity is 7.30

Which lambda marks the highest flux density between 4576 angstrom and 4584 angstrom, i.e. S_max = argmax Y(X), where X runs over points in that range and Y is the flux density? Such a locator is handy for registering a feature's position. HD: 4577.22 angstrom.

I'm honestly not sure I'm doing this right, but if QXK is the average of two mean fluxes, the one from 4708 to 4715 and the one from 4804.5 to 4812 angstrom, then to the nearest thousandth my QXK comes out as 0.818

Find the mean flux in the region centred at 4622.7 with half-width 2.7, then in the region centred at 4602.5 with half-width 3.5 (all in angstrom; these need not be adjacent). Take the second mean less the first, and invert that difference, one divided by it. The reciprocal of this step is -14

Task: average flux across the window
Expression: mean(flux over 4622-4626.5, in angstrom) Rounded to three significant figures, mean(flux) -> 0.863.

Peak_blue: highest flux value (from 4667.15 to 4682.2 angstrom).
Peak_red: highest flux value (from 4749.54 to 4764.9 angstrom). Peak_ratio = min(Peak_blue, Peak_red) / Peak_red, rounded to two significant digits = 0.83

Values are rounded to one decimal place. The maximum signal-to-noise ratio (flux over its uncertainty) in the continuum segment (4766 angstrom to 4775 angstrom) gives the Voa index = 22.7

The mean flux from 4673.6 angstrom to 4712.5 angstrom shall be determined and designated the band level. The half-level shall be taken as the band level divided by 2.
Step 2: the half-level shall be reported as 0.381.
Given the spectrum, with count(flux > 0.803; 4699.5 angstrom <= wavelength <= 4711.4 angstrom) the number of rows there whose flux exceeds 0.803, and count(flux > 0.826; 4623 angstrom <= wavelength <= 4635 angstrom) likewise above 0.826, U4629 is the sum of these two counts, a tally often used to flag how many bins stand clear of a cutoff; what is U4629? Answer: 10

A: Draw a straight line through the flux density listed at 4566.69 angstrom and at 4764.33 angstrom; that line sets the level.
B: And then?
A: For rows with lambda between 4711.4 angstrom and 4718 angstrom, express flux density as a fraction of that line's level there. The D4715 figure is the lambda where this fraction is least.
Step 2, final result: 4716.30 angstrom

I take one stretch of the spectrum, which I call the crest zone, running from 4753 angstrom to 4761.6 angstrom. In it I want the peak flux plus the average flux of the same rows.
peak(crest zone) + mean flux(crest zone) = 1.68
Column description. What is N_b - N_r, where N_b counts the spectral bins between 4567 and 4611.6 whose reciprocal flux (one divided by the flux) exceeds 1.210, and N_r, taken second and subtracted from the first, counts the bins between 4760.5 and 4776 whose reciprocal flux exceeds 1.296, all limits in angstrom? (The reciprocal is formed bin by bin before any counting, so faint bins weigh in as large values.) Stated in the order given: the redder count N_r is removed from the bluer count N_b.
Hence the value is 33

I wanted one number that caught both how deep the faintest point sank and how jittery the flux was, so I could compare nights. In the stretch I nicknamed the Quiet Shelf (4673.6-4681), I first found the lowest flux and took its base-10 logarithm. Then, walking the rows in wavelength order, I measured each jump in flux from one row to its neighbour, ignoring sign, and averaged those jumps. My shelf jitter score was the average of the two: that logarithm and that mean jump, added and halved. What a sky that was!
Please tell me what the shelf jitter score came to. -0.0604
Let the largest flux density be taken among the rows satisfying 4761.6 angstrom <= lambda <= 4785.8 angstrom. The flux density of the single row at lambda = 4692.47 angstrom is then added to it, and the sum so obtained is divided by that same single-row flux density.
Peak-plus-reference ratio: 2.16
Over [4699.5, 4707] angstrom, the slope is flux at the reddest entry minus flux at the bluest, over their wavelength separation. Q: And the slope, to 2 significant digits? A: 0.012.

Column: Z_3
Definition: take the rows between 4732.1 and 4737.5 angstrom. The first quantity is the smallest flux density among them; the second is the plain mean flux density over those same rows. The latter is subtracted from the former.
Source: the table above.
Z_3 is -0.065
